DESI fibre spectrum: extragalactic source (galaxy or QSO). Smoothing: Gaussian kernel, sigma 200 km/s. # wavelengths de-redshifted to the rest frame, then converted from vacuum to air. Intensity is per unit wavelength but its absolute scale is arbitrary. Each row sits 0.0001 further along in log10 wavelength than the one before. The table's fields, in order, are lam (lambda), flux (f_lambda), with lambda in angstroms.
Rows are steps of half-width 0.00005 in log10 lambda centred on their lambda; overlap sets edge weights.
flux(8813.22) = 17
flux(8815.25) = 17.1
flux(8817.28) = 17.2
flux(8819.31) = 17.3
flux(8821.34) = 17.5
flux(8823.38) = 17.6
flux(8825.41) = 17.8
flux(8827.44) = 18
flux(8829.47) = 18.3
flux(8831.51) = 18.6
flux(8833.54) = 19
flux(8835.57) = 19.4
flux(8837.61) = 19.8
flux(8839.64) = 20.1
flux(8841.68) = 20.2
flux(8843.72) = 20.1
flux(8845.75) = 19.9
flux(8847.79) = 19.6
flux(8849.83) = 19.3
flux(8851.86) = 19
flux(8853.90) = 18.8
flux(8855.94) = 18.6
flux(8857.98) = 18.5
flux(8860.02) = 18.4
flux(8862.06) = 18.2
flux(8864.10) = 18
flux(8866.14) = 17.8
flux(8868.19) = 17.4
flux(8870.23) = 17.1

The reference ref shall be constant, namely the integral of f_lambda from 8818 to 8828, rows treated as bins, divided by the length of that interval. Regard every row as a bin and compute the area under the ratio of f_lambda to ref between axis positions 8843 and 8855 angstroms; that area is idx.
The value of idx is 13.2 angstroms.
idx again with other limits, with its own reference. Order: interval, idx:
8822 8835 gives 13.5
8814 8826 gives 11.9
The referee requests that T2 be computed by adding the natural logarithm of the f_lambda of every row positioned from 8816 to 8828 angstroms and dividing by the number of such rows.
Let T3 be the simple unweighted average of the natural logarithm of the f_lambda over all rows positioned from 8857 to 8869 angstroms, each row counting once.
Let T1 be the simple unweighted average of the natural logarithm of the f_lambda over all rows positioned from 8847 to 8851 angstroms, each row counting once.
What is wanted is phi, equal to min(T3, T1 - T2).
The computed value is 0.10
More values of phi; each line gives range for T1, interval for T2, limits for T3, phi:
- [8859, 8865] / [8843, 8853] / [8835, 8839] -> -0.07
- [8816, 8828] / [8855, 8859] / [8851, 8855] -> -0.05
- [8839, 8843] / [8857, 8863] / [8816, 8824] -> 0.09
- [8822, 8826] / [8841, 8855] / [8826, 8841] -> -0.10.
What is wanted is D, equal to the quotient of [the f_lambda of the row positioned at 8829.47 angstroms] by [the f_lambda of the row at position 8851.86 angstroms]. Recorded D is 0.96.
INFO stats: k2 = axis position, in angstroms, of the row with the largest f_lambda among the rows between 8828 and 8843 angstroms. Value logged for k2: 8841.68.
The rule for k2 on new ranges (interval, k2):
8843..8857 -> 8843.72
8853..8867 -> 8853.90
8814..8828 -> 8827.44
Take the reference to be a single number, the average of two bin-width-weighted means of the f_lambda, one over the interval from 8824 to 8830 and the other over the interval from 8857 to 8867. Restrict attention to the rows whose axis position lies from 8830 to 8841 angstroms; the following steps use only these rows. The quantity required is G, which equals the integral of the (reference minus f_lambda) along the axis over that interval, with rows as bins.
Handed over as -14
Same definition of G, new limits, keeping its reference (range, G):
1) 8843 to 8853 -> -15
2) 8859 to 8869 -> 1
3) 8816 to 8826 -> 6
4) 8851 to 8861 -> -6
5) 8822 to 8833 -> 0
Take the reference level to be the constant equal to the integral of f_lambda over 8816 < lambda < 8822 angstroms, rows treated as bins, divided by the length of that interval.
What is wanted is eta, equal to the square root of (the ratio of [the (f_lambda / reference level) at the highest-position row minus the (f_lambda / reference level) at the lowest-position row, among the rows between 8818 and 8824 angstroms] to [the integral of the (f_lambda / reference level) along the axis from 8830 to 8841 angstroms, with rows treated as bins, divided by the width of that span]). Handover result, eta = 0.12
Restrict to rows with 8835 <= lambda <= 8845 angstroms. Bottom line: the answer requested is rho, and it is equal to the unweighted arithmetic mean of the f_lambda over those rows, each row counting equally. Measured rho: 19.9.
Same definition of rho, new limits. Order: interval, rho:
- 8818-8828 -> 17.6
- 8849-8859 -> 18.8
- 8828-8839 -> 19.0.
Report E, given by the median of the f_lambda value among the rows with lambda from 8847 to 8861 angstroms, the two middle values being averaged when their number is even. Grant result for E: 18.8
